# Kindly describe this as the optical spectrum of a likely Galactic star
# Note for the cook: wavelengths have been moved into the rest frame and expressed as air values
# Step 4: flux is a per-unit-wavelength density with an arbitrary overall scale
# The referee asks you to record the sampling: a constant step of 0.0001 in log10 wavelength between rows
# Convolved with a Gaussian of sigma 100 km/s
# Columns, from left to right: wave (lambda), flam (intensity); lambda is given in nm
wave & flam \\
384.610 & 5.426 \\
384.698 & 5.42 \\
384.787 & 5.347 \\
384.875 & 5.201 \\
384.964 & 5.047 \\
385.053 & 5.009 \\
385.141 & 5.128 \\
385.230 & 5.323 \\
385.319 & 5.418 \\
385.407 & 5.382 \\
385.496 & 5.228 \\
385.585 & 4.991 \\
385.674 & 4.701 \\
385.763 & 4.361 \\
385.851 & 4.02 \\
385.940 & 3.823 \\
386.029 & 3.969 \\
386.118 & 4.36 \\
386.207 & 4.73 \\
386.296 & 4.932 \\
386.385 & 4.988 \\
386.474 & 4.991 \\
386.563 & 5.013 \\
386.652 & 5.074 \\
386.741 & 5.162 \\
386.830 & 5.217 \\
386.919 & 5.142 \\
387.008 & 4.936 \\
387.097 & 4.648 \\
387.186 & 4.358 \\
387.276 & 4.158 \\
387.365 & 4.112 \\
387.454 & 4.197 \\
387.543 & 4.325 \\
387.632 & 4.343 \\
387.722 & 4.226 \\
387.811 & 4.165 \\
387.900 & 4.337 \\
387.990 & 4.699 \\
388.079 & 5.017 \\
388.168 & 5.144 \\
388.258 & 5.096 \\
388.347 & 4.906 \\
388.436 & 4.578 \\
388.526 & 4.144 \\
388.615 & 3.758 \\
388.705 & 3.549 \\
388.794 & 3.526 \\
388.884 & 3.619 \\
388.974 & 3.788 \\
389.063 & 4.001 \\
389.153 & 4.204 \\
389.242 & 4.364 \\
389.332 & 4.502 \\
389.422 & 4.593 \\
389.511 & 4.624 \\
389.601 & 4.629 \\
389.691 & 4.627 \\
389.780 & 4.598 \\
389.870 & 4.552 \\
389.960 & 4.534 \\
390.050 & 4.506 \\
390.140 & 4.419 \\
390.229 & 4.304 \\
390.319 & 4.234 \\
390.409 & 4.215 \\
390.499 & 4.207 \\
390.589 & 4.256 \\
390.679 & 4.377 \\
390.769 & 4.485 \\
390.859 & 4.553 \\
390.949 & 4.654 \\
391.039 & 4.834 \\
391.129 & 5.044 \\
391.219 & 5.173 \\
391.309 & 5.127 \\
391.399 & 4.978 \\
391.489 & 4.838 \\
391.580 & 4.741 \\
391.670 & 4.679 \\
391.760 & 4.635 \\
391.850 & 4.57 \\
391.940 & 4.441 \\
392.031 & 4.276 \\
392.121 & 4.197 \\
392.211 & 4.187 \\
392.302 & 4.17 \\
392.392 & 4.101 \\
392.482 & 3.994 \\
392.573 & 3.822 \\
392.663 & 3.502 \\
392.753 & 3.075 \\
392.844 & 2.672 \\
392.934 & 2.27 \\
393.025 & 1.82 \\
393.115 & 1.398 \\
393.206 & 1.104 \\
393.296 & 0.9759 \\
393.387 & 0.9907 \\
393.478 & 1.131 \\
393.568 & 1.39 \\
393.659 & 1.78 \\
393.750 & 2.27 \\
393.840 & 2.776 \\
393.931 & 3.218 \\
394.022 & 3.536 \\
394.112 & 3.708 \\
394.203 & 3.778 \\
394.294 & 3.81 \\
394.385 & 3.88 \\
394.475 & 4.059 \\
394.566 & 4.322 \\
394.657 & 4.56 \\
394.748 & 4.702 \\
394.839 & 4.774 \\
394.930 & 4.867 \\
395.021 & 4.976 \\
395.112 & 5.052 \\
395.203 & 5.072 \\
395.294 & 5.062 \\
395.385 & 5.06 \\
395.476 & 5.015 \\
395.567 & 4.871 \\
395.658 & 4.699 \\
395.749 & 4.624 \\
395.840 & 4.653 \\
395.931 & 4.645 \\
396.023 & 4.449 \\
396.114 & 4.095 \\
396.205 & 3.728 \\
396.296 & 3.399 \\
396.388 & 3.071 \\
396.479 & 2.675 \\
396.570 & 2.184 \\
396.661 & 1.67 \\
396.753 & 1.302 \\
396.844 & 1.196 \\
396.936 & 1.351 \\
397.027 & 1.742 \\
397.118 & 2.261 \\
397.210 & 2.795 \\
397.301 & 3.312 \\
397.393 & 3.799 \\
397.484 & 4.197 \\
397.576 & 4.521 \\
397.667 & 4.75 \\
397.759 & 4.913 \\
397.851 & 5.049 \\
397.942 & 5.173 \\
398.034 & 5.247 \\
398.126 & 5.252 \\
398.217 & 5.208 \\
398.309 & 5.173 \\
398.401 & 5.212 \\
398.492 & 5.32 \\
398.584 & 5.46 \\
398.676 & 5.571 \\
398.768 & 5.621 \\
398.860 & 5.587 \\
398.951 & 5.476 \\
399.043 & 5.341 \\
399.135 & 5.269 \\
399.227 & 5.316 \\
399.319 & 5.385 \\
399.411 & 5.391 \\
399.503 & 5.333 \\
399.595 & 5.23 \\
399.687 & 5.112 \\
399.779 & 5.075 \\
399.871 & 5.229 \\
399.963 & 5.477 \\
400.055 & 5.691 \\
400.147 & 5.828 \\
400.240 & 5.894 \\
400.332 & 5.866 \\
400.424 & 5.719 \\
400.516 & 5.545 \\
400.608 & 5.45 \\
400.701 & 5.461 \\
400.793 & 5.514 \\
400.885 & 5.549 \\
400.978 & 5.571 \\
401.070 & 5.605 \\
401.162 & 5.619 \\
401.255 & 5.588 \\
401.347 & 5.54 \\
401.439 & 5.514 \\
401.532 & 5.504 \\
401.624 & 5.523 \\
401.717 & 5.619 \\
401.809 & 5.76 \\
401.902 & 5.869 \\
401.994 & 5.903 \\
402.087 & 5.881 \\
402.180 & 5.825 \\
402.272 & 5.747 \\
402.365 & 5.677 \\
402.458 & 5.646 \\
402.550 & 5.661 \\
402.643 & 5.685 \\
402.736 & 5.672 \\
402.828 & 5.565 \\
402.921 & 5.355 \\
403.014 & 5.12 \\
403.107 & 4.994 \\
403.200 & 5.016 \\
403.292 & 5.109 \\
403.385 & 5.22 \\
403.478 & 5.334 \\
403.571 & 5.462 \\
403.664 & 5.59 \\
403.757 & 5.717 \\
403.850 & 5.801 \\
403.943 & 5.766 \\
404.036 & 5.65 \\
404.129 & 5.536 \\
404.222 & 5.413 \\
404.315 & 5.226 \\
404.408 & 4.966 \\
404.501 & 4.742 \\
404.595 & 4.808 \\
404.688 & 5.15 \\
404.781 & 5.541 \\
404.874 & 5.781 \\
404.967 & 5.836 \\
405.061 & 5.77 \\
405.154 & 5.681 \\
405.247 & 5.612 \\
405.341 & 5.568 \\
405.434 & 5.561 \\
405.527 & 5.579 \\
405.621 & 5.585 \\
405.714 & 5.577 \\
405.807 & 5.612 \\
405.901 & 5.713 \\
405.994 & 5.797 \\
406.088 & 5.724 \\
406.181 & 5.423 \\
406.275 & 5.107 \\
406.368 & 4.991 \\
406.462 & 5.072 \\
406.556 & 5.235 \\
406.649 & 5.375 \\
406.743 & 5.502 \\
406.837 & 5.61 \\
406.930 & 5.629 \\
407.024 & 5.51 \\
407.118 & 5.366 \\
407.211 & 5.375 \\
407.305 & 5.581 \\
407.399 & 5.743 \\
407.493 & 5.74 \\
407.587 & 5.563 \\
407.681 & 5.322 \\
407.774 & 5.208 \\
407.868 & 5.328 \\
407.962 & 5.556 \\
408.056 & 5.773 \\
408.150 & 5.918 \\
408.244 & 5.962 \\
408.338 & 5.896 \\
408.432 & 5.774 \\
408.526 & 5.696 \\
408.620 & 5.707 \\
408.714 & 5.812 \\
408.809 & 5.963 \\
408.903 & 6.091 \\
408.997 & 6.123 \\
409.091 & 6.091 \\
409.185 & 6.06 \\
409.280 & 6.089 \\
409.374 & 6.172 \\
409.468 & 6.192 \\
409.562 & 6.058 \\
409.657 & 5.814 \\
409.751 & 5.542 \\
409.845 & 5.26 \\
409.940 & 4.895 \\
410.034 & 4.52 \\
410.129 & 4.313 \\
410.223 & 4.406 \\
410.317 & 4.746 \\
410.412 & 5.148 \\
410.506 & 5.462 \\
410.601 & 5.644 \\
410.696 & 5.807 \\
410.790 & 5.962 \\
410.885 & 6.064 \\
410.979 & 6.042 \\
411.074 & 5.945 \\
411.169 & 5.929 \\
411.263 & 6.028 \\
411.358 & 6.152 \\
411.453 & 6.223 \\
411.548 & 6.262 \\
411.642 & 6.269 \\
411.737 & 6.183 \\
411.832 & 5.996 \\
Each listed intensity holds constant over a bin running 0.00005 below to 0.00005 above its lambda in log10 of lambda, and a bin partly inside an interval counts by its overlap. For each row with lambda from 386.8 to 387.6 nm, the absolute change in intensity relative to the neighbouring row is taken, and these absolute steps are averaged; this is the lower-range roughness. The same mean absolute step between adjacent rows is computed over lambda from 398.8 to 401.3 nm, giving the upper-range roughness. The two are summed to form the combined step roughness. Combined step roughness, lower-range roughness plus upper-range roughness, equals 0.25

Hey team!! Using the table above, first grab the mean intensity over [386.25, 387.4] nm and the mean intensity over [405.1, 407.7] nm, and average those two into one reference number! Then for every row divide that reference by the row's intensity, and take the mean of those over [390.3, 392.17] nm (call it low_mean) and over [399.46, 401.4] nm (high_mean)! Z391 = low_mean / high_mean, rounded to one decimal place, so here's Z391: 1.2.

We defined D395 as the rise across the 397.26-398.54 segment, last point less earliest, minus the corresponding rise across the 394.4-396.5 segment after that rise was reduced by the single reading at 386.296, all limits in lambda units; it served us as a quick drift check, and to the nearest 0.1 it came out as 8.3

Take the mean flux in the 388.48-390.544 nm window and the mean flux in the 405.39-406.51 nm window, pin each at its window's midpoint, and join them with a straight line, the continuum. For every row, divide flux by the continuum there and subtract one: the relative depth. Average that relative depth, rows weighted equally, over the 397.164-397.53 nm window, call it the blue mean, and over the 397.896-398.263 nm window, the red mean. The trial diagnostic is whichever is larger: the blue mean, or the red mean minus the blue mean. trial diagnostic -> 0.34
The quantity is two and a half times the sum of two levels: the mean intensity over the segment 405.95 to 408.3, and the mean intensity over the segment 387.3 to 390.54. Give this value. 25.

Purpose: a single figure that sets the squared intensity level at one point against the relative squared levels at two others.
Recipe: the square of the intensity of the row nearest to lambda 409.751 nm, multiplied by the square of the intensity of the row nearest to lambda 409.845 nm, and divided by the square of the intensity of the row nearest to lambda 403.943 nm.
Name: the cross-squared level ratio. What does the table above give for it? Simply 26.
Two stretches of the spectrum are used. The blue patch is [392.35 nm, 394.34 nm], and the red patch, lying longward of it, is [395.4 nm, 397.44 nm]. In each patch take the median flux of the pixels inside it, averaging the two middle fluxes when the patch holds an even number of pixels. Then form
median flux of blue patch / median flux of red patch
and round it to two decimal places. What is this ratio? 0.81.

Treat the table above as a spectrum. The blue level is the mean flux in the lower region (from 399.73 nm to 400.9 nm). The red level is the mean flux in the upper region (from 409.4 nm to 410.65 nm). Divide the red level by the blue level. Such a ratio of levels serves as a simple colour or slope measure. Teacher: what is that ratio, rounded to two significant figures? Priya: 0.94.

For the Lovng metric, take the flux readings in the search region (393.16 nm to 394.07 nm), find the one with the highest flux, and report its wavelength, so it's 394.022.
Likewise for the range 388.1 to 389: 388.168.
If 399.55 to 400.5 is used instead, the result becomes 400.240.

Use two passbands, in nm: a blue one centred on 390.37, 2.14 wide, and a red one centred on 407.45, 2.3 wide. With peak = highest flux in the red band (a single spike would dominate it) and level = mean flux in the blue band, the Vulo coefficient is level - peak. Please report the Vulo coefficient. -1.4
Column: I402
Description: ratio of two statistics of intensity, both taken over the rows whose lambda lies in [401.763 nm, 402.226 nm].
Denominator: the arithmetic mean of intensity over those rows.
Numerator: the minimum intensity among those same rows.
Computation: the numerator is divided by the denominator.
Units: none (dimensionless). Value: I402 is 0.985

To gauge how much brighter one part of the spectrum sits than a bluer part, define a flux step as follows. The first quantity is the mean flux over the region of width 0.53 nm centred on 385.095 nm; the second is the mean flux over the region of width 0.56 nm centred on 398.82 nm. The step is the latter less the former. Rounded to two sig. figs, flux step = 0.32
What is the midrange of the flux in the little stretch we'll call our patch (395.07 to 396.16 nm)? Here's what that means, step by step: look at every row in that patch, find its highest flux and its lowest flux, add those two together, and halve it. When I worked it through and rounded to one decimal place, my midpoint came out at 4.6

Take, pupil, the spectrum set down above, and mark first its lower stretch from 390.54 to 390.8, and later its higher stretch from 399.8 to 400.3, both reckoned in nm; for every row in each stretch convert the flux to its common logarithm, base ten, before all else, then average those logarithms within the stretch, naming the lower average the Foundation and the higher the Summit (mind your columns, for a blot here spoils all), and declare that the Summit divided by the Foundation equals 1.17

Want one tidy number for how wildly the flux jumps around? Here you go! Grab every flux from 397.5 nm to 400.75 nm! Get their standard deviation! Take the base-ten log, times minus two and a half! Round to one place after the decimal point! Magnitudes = 1.3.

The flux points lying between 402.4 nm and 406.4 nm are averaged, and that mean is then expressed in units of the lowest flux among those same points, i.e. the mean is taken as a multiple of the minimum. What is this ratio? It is 1.15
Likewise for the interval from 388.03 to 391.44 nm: 1.27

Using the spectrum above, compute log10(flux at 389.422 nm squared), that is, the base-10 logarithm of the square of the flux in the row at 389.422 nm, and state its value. 1.32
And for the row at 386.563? 1.40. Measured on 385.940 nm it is 1.16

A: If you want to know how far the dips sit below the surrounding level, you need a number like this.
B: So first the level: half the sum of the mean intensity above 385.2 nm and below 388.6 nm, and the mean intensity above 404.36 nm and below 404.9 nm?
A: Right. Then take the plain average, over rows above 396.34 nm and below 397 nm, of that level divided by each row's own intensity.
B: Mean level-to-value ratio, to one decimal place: 2.9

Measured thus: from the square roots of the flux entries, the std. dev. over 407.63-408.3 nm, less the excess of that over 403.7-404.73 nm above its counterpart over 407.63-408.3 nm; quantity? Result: 0.0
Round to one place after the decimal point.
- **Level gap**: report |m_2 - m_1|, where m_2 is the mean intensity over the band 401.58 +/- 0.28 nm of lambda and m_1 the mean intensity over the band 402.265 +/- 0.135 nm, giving 0.2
